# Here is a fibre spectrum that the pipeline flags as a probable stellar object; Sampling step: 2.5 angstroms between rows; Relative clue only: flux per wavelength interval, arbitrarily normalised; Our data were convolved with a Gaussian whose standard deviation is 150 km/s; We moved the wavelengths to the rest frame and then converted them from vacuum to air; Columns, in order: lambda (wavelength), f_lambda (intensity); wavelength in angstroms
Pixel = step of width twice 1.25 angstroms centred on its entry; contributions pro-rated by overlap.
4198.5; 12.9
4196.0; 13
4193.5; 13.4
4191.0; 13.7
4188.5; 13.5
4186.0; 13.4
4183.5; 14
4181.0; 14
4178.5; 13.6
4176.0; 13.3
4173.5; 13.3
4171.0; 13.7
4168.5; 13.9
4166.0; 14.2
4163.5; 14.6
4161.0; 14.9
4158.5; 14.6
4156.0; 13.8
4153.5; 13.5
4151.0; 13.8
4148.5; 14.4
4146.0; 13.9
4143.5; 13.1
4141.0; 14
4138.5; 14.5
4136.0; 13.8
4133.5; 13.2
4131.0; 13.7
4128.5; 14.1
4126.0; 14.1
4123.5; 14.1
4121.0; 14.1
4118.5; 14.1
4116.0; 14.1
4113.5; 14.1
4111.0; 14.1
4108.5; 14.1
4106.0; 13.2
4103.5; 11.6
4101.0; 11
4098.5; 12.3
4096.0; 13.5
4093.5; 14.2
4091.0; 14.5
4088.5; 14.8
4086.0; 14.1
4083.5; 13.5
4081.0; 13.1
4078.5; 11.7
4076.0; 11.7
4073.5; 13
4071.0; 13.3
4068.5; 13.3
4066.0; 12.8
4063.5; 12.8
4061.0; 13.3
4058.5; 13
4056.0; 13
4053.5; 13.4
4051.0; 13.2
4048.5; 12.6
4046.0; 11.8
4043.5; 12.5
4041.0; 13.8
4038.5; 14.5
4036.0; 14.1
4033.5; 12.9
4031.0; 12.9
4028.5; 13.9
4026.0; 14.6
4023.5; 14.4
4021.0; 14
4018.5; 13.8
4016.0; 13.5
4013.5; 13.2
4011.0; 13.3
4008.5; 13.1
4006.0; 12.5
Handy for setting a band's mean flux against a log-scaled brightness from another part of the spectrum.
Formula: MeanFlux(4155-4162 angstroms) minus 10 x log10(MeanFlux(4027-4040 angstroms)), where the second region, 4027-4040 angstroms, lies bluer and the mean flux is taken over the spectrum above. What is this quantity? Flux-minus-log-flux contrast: 3.08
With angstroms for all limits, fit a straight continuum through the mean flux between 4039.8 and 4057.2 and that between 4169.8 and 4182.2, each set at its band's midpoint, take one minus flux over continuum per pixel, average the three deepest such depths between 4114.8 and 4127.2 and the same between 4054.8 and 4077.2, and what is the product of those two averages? -0.0026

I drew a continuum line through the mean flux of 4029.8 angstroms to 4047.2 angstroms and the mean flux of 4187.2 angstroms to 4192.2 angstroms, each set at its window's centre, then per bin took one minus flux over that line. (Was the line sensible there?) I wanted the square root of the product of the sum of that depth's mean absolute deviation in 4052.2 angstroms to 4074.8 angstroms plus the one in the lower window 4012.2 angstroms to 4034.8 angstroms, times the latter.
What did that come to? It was 0.04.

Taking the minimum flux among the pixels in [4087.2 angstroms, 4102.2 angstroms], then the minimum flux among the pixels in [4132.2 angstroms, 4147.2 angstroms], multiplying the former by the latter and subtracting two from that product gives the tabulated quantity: 142.1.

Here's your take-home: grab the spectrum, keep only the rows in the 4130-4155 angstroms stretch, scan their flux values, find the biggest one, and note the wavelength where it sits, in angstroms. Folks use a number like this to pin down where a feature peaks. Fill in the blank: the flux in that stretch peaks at 4138.5 angstroms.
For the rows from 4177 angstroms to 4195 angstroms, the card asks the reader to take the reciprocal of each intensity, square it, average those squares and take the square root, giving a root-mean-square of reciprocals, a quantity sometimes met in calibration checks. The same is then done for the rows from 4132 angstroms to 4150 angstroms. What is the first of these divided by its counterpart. 1.012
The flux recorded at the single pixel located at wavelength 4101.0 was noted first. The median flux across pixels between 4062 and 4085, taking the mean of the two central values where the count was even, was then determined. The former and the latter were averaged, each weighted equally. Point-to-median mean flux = 12.0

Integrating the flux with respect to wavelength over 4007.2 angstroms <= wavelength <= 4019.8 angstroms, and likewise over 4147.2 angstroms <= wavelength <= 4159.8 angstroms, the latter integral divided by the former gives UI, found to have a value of 1.05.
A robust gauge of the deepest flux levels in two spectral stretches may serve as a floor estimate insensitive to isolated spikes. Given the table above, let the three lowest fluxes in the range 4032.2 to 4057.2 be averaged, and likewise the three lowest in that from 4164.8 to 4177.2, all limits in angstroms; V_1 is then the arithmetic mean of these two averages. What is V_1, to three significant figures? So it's 12.9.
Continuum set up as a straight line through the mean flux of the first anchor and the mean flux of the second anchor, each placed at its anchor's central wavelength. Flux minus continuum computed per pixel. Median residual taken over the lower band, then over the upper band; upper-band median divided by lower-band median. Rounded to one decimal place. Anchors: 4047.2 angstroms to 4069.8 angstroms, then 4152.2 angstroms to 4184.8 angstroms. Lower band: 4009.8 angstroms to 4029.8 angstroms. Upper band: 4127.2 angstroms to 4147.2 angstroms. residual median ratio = 0.1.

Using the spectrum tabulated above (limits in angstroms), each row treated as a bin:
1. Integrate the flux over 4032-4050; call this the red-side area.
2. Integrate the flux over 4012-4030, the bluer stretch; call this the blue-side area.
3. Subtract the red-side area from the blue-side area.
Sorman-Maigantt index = 13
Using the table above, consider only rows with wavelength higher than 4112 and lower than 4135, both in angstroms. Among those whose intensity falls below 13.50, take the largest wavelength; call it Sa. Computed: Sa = 4133.5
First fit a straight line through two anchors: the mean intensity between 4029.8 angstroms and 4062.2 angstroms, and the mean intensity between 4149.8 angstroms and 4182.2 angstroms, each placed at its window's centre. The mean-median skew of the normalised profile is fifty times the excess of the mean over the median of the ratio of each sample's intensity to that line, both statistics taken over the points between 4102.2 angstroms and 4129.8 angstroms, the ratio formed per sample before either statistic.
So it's -1.0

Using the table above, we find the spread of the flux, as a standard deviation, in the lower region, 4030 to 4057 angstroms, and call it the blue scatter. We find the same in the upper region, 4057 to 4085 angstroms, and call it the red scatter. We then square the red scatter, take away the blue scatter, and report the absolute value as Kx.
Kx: 0.39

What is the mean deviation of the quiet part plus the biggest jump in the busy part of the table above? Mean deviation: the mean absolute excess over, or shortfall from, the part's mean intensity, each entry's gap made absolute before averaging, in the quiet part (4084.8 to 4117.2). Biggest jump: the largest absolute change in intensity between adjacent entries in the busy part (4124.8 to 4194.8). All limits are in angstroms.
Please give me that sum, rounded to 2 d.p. 1.81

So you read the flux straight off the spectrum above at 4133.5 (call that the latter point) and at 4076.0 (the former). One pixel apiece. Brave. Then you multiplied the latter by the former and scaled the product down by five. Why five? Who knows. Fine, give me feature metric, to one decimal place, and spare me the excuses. 30.9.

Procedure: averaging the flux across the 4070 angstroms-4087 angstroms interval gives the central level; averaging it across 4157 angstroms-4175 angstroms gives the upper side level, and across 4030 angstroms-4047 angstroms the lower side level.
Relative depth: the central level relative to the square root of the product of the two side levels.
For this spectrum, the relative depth 0.94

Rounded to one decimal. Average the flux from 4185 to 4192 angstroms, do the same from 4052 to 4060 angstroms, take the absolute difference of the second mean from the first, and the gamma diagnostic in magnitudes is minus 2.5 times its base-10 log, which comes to 1.0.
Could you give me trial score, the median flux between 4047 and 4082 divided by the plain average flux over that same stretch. 1.01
